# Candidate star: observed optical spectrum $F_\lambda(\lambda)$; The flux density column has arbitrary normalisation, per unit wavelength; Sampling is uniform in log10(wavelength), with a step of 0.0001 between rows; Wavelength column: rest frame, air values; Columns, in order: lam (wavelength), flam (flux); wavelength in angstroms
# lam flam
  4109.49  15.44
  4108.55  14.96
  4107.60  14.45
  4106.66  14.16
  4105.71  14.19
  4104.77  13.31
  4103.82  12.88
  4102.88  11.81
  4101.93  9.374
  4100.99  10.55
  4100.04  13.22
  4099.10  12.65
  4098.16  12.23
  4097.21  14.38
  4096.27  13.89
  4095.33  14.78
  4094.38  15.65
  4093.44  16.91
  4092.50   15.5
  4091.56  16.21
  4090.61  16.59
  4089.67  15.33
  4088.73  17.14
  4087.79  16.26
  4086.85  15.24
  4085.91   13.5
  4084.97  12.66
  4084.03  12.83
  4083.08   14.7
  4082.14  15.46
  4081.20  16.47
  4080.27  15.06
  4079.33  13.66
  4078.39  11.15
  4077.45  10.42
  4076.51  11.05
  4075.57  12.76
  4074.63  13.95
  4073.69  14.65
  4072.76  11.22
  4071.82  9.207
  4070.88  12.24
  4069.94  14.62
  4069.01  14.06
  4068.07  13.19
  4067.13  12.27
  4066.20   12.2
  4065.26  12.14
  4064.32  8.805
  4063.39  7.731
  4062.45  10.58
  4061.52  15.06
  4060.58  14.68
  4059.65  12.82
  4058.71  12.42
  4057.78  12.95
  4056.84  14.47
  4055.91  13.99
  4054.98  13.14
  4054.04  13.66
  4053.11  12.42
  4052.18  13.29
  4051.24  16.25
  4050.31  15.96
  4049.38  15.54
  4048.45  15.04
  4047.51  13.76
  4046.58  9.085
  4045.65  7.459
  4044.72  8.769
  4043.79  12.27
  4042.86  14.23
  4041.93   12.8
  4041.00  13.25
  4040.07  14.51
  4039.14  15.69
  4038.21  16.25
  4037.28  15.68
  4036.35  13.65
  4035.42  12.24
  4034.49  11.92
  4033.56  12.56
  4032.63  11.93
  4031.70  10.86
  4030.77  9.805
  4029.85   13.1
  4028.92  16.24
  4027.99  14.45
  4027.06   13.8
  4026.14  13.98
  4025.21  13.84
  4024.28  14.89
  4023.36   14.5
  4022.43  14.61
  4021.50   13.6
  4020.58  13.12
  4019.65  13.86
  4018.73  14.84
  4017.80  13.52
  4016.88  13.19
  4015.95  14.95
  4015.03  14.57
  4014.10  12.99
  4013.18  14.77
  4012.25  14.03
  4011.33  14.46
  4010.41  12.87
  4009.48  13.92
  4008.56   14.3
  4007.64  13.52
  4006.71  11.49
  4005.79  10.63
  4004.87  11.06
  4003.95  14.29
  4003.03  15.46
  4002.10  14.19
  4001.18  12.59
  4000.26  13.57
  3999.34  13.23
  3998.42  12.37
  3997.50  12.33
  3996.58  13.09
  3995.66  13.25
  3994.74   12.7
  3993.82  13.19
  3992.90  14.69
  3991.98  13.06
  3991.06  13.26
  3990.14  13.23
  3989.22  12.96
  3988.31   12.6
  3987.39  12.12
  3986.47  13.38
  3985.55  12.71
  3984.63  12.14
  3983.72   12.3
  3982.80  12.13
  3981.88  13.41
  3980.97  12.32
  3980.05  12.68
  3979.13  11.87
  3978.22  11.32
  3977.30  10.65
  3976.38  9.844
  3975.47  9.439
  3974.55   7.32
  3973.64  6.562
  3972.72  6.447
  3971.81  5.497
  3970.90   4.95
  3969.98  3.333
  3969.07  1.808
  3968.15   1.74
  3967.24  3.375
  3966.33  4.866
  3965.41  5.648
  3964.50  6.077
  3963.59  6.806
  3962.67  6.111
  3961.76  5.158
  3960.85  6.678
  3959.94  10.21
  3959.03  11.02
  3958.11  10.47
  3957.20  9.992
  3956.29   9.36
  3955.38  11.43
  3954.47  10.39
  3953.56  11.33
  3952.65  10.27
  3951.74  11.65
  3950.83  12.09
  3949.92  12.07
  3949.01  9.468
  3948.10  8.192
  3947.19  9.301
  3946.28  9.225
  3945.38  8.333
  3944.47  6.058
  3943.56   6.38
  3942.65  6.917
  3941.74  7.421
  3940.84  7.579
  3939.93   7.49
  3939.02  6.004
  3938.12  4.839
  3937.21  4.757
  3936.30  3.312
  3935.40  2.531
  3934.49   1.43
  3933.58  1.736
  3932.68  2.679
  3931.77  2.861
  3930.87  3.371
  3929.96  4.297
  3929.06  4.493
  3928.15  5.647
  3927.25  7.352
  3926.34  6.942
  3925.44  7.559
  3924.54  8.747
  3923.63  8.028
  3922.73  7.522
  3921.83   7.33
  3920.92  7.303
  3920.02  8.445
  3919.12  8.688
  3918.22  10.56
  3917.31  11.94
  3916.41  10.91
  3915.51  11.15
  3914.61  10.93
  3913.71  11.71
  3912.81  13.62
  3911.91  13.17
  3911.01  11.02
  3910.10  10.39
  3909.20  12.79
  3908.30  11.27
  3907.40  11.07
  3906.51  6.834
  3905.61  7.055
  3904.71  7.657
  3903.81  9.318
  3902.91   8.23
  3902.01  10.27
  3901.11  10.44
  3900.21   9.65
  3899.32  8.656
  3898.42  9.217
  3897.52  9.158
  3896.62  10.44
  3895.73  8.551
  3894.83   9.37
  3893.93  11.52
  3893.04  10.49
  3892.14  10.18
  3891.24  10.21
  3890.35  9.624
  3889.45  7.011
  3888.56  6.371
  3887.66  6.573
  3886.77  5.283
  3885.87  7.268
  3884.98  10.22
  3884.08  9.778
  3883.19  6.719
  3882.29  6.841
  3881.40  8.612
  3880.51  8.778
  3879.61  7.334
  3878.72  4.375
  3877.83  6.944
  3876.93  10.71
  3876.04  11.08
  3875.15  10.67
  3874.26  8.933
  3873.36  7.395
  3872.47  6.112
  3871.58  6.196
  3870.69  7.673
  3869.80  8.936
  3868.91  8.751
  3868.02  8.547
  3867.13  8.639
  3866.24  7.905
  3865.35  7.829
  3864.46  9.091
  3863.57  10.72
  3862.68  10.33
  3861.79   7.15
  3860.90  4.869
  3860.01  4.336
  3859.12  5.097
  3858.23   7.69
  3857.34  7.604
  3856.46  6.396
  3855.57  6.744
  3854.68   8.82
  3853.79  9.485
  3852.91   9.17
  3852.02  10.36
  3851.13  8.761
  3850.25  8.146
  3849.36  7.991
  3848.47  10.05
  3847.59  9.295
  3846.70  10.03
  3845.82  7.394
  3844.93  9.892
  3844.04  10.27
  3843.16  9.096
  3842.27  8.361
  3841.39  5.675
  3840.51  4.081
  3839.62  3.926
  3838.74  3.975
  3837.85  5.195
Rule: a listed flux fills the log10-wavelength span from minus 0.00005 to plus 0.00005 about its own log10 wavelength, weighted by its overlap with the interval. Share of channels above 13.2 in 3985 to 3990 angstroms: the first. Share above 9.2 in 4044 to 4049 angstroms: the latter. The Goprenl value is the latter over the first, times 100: 200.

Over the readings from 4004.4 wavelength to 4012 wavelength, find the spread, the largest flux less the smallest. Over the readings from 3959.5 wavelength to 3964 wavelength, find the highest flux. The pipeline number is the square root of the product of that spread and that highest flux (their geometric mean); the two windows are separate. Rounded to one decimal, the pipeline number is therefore 6.3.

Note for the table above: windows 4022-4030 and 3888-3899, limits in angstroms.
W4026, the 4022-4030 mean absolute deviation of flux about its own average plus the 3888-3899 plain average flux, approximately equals 10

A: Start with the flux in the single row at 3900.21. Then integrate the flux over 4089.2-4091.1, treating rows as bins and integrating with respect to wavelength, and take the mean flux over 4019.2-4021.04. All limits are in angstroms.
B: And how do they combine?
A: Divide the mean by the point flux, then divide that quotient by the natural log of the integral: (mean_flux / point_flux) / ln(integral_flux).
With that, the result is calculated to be 0.41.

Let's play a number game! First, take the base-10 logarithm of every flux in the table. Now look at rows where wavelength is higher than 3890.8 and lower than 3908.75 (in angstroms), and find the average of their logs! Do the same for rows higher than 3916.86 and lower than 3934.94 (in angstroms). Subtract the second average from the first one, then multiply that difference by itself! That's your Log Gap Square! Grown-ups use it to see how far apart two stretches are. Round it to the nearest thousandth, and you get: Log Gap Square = 0.053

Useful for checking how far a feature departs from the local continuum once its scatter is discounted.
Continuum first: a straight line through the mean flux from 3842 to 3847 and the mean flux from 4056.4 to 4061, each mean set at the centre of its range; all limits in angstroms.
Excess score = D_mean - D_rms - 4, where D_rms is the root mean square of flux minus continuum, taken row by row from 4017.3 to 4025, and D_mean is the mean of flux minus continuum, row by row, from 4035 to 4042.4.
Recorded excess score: -4.3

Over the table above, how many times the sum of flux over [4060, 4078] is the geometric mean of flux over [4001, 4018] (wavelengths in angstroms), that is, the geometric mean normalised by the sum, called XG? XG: 0.058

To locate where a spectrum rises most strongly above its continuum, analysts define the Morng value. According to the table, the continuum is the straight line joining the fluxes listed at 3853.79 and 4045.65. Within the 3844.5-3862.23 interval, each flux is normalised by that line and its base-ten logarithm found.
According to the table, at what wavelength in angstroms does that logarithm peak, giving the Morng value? 3852.02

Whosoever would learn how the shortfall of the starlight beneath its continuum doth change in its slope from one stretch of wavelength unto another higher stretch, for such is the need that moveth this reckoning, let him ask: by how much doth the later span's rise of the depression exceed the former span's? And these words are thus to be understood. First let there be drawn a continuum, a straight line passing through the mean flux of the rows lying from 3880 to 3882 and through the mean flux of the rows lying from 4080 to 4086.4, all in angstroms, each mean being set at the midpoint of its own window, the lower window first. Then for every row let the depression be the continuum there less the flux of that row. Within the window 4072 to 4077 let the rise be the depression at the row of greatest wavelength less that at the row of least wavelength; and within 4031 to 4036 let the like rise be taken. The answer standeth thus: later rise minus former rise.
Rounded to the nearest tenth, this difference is 1.6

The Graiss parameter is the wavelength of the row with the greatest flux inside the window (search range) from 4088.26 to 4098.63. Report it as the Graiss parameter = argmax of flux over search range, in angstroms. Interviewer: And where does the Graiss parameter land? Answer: 4088.73 angstroms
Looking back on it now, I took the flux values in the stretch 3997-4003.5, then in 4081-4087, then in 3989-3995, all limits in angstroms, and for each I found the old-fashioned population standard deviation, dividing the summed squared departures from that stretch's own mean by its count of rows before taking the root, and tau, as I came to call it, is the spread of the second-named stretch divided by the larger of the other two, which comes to 1.3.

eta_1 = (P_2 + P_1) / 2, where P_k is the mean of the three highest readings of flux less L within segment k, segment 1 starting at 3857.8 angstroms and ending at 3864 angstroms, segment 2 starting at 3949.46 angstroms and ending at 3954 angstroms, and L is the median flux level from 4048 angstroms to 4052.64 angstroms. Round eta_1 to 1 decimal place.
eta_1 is -4.8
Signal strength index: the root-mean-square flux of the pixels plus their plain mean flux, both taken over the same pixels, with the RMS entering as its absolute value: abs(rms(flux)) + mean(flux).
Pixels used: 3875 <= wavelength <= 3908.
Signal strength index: 17.6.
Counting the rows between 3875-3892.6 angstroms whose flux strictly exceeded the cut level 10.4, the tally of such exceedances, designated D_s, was 3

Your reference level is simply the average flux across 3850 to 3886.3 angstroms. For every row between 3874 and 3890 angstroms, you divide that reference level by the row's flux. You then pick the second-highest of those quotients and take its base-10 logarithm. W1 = 0.18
